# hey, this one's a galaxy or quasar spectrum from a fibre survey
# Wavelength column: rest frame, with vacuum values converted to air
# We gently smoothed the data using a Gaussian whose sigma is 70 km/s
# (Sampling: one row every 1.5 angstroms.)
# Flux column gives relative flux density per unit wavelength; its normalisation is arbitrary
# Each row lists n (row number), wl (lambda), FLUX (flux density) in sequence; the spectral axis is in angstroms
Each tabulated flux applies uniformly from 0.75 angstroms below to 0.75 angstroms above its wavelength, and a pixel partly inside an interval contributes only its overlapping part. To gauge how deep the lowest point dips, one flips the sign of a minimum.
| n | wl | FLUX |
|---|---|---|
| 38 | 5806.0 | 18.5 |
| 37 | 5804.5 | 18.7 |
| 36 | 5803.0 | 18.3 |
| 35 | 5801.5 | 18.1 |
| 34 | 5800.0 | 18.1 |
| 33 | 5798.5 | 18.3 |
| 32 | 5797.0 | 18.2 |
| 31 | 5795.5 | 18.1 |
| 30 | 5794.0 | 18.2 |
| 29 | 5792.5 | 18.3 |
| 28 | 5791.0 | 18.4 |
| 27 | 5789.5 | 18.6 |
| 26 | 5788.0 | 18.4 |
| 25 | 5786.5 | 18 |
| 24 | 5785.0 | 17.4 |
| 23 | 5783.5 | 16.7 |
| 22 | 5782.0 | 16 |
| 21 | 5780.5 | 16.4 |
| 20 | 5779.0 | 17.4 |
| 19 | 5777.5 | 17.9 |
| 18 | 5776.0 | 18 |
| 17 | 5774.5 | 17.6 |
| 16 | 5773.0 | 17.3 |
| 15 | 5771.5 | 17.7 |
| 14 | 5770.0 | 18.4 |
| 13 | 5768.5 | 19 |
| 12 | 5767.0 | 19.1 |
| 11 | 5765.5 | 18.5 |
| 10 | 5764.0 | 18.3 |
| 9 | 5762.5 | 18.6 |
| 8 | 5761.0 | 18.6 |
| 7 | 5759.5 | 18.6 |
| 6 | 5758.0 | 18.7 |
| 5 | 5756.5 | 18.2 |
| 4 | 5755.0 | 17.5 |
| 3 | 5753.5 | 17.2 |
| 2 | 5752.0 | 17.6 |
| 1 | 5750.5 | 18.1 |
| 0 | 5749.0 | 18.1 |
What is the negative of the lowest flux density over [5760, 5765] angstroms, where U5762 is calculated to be -18.3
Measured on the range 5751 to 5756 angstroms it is -17.2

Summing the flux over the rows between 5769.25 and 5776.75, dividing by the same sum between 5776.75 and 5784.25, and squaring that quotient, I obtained 1.11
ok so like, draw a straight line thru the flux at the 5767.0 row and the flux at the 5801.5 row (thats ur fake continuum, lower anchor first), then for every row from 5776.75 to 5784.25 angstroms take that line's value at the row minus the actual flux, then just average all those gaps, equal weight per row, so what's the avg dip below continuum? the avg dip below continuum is 1.8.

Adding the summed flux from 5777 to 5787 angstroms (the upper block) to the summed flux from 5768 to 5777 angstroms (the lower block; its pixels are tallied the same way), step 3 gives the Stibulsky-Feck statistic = 228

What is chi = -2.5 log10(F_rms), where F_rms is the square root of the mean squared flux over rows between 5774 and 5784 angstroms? -3.09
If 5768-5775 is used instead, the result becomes -3.14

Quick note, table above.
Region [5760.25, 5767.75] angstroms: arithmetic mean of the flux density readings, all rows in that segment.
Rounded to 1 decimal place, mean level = 18.6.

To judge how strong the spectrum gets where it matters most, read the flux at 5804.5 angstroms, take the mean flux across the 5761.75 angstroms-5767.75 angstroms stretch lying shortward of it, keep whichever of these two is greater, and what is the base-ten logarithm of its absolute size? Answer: 1.27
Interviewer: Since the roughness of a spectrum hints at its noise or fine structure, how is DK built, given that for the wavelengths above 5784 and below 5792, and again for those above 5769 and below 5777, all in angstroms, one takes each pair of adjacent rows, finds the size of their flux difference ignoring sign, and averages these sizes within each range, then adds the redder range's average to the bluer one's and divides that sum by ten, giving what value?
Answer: 0.080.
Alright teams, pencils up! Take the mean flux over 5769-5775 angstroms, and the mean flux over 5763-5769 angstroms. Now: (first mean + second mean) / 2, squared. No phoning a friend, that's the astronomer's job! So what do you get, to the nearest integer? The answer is 333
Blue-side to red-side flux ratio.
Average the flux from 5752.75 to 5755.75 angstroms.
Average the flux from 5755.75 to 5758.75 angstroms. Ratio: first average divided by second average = 0.94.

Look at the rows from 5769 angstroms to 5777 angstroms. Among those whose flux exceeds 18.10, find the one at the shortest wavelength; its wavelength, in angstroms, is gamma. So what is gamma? 5770.0 angstroms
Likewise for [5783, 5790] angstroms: 5788.0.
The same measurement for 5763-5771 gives 5764.0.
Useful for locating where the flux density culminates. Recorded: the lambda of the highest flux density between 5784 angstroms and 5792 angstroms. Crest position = 5789.5 angstroms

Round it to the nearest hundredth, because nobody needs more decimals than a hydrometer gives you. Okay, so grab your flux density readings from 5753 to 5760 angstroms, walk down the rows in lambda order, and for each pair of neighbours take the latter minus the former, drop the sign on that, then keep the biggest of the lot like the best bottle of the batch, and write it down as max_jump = 0.70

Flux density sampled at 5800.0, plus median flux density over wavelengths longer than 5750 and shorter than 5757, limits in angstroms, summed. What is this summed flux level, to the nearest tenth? 35.7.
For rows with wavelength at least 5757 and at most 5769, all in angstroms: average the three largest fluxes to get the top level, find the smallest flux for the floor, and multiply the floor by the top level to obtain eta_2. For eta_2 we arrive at 346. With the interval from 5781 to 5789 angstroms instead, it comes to 287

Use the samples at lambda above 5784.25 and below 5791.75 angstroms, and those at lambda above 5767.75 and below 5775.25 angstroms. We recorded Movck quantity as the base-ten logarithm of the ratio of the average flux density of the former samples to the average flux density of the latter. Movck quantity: 0.004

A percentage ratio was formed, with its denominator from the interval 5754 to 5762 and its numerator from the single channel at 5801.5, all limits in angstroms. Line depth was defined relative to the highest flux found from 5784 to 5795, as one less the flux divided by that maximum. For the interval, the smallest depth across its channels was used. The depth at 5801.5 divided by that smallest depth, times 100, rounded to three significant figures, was -500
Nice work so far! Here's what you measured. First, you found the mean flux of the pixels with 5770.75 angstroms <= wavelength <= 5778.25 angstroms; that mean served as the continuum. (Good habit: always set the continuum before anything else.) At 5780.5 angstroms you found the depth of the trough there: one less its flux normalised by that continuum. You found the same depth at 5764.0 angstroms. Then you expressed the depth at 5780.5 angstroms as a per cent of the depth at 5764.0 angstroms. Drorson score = -217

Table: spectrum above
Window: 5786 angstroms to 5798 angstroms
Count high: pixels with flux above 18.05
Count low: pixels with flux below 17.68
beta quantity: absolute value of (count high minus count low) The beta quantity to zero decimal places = 7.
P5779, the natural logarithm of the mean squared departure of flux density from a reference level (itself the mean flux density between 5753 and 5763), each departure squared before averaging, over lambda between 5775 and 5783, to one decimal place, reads 0.6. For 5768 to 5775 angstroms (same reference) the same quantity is -0.9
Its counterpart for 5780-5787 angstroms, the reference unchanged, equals 0.8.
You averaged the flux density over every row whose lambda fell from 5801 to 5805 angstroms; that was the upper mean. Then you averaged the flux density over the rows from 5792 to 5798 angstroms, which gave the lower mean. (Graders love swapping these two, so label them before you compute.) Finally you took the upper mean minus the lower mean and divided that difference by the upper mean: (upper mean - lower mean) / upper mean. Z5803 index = 0.009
